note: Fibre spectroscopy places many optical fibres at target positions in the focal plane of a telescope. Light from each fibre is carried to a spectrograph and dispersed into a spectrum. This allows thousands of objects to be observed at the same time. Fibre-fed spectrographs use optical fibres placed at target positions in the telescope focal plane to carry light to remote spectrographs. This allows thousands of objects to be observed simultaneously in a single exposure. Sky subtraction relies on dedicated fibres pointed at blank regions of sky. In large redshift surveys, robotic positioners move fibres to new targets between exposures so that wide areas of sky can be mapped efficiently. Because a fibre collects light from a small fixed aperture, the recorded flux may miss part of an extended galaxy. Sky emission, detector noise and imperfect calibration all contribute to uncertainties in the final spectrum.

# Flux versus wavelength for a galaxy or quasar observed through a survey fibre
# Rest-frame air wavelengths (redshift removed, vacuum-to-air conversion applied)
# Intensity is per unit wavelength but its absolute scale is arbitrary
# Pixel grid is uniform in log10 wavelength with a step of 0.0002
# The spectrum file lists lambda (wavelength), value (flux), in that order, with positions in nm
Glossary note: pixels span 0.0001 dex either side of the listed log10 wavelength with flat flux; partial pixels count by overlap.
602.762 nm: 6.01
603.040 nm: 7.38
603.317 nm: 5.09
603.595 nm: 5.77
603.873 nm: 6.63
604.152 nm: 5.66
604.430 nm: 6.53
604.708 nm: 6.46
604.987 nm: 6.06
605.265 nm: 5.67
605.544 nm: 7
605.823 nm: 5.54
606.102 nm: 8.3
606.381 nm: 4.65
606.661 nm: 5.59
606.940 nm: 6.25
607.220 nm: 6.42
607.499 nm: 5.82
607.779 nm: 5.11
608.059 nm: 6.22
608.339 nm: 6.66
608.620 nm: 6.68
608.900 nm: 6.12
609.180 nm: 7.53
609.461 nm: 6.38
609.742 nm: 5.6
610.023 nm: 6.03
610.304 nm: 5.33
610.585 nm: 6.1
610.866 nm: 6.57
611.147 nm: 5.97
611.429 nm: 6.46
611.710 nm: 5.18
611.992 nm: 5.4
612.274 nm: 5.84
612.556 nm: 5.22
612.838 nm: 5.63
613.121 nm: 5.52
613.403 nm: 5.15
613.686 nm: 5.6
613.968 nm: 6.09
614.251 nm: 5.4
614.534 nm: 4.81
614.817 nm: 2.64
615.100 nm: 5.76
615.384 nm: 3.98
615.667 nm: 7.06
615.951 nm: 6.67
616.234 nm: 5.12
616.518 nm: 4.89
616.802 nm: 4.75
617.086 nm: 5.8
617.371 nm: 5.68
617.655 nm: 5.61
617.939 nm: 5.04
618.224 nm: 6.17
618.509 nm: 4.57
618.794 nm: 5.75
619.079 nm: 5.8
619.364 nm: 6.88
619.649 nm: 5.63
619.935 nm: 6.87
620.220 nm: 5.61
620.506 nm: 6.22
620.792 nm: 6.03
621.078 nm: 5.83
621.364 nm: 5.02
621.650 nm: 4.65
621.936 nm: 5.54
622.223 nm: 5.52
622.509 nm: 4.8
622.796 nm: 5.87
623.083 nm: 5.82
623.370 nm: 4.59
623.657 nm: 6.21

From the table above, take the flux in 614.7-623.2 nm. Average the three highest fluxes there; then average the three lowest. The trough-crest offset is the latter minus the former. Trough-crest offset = -3.2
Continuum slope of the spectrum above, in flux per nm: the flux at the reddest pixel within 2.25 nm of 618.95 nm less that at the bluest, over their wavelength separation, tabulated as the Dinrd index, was 0.25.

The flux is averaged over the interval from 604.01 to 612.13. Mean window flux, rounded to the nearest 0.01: 6.11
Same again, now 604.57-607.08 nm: 6.17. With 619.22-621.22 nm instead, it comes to 6.15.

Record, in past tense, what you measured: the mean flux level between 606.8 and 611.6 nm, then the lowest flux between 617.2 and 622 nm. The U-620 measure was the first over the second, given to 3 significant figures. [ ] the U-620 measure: 1.35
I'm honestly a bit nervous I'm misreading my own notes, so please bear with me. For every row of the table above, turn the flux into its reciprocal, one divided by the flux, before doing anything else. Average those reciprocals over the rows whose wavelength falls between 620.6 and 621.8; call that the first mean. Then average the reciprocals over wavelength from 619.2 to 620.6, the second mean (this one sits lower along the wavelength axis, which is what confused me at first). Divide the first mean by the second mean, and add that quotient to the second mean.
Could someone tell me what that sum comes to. 1.32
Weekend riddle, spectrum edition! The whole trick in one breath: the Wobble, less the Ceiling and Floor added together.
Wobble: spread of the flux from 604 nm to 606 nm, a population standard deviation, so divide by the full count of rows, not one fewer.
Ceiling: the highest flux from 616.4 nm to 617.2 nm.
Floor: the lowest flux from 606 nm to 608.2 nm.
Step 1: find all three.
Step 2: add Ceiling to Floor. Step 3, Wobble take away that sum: -9.9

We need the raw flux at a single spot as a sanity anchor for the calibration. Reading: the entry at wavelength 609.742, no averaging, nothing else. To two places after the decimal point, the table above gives 5.60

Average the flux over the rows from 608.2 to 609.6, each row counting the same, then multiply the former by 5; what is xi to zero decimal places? 33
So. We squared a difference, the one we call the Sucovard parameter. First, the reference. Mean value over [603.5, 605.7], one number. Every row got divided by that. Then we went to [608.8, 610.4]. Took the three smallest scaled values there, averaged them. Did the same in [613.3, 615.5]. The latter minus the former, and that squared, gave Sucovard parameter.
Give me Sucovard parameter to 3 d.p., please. 0.088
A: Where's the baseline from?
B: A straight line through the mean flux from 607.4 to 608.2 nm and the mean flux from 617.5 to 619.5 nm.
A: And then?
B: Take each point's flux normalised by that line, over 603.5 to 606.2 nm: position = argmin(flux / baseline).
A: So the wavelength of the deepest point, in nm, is 605.823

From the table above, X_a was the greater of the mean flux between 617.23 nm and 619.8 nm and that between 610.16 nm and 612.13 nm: 5.9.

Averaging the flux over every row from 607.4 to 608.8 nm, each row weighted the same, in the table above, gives 6.1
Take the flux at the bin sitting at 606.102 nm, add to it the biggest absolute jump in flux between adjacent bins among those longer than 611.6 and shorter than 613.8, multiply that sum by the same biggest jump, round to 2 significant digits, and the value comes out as 5.5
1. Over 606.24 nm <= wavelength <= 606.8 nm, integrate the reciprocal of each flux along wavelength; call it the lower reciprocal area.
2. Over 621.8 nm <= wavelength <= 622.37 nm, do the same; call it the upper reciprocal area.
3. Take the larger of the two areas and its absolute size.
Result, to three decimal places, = 0.110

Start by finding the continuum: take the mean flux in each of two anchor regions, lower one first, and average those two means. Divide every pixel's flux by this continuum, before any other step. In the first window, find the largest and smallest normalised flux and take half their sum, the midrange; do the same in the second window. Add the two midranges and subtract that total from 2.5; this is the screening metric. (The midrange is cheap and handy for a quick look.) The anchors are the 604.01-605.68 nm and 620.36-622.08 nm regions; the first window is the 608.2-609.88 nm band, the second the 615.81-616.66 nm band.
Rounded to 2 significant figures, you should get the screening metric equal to 0.40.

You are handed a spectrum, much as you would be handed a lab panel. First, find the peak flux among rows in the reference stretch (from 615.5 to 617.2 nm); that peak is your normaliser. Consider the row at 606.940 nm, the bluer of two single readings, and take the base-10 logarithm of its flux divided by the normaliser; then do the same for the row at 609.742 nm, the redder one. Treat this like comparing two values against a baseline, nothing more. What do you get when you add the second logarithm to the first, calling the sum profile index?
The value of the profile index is -0.15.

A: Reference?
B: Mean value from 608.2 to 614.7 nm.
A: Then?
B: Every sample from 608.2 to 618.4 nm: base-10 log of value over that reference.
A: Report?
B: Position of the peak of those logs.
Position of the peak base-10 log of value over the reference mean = 609.180 nm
